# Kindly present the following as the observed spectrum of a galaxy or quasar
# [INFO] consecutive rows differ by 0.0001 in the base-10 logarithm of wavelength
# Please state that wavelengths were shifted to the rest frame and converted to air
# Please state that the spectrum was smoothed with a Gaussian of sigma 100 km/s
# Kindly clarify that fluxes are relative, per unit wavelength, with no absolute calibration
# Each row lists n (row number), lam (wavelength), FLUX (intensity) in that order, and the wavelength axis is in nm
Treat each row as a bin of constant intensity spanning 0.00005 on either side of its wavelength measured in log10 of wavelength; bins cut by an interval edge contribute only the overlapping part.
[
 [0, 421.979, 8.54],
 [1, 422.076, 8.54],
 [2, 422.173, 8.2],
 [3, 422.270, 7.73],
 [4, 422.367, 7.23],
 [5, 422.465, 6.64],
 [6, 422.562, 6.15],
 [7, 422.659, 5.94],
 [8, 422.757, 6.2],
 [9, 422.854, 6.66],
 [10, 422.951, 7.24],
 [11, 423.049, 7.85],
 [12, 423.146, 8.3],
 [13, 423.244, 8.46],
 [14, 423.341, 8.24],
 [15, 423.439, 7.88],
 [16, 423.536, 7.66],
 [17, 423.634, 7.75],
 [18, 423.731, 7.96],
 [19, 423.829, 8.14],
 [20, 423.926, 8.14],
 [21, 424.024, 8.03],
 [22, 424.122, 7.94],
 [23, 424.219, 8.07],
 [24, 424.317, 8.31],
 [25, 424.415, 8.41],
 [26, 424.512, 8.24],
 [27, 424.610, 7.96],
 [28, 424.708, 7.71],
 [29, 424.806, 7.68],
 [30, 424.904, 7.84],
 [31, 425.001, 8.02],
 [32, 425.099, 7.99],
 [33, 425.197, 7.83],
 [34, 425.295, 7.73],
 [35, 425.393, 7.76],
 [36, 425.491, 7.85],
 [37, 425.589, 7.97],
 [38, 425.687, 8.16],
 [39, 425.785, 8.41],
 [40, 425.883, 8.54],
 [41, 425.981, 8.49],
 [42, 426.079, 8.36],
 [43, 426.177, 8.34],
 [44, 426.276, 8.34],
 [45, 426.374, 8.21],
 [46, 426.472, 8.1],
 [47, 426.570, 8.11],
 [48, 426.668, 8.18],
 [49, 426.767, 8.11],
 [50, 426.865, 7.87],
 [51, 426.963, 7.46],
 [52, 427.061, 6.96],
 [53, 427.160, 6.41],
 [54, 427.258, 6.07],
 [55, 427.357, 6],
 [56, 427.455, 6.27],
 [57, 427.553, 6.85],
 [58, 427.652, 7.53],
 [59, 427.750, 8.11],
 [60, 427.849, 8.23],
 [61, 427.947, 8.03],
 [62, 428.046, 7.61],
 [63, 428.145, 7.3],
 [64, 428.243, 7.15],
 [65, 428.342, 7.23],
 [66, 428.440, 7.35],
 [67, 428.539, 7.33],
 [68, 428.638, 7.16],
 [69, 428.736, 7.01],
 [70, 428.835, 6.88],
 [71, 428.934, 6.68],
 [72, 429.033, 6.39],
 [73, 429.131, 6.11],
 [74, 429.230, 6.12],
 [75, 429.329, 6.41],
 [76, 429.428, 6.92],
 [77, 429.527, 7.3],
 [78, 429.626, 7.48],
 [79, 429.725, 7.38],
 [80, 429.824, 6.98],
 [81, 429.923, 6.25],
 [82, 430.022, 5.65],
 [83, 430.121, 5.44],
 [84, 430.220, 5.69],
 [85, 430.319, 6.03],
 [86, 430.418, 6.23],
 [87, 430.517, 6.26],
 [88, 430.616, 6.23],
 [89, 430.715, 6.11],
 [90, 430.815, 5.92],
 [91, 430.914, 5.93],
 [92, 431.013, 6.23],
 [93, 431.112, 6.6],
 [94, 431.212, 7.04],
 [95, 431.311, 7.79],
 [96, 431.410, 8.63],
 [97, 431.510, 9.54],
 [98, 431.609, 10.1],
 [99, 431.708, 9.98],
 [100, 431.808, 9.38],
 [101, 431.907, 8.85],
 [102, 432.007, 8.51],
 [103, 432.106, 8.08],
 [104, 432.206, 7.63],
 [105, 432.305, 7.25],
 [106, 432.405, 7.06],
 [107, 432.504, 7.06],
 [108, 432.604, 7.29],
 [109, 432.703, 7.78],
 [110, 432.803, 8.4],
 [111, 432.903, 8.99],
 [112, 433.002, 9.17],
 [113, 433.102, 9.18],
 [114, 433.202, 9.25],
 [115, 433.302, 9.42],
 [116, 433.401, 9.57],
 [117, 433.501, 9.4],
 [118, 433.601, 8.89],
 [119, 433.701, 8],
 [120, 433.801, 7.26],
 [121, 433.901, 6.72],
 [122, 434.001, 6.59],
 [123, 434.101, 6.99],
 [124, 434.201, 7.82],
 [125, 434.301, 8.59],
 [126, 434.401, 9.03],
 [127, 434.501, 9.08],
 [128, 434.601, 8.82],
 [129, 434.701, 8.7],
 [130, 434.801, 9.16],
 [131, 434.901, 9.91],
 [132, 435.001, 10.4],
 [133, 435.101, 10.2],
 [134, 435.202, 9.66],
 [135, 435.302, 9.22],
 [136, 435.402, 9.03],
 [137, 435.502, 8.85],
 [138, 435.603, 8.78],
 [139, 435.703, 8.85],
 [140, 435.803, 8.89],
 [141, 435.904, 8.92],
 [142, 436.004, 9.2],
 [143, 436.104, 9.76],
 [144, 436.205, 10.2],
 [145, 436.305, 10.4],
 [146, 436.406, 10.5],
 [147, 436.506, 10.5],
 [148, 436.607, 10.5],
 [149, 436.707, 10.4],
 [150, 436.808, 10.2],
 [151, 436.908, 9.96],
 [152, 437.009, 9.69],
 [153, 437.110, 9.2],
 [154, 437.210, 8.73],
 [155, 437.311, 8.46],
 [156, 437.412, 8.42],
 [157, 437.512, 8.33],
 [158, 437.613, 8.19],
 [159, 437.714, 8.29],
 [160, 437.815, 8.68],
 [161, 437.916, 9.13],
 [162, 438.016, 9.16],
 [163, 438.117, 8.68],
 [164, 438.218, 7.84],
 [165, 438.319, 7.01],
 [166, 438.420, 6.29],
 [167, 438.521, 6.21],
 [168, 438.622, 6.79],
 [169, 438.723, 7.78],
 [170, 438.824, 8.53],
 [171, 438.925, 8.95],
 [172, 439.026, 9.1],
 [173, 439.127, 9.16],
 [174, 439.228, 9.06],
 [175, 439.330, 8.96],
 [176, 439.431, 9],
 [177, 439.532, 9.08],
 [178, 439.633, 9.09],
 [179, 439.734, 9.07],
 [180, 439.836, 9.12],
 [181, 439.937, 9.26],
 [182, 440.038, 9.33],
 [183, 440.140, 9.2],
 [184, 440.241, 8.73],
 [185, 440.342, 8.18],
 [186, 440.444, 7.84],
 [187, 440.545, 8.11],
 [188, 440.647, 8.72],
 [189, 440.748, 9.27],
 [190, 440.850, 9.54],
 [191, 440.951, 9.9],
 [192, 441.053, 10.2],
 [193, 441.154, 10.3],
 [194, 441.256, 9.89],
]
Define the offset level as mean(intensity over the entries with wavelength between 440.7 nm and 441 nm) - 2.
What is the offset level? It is 7.6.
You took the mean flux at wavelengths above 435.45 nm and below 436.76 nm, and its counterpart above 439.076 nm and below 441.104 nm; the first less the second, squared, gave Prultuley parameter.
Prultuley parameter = 0.40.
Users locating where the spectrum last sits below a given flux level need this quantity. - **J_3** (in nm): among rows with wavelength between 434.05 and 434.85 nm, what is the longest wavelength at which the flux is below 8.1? 434.201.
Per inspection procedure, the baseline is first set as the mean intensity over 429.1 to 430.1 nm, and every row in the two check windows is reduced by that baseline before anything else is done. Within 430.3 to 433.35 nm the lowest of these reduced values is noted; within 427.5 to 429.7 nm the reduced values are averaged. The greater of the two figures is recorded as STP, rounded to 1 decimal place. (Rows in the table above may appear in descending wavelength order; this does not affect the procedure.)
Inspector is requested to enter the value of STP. 0.5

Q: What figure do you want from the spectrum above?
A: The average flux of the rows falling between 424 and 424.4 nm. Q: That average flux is 8.1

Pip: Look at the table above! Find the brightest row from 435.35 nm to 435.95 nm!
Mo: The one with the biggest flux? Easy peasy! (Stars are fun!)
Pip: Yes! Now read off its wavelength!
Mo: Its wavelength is 435.402 nm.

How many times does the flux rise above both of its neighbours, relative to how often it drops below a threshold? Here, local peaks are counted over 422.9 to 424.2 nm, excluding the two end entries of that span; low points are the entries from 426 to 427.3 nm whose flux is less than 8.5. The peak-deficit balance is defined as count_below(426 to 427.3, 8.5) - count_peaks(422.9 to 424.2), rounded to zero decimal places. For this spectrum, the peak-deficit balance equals 12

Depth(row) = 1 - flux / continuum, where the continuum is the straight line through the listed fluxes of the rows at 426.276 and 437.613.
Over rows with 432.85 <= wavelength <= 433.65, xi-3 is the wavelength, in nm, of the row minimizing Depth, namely 433.401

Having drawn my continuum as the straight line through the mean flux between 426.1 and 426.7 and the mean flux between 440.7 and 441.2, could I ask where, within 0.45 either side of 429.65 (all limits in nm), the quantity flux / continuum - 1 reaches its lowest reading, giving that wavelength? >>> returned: 430.022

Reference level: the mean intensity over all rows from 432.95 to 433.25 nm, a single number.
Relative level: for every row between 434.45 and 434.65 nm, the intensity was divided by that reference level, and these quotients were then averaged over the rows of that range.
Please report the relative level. 0.97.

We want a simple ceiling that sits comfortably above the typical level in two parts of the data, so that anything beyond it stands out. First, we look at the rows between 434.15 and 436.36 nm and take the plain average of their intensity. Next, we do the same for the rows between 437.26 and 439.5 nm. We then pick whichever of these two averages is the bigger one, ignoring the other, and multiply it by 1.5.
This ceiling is 13.9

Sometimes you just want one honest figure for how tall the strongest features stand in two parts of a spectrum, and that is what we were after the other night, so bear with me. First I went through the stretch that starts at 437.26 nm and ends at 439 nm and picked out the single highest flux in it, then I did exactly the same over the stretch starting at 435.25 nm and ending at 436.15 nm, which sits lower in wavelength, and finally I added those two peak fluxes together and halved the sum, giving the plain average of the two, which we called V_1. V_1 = 9.46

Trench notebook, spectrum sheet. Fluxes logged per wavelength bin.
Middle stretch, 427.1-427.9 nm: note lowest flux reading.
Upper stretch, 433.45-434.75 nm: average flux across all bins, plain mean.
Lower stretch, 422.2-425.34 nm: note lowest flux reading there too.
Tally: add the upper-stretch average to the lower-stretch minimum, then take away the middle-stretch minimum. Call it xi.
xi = 8.1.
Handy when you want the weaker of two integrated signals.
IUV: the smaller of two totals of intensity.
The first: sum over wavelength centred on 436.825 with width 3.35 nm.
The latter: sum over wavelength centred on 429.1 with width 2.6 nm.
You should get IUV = 178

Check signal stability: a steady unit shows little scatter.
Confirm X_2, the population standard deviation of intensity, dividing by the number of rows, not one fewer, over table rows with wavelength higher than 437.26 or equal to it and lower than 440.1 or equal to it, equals 0.88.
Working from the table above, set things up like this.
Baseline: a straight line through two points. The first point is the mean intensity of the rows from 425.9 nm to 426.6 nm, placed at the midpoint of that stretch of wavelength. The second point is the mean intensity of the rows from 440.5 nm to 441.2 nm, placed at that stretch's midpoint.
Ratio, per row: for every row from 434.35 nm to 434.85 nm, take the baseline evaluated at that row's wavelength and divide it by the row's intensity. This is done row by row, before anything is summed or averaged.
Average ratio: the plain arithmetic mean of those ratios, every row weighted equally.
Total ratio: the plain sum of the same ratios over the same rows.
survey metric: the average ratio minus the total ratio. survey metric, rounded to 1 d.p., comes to -4.0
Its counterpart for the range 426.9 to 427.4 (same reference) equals -5.1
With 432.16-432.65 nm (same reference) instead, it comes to -4.8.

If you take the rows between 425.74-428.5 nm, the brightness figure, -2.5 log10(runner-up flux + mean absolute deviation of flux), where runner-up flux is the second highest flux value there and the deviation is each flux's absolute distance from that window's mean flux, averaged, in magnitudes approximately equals -2.40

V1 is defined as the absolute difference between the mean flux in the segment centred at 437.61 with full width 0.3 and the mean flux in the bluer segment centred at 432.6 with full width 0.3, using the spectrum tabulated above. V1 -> 0.89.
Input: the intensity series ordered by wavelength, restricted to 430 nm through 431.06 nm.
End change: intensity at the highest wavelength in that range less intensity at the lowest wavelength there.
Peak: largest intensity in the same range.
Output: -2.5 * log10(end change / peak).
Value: 2.6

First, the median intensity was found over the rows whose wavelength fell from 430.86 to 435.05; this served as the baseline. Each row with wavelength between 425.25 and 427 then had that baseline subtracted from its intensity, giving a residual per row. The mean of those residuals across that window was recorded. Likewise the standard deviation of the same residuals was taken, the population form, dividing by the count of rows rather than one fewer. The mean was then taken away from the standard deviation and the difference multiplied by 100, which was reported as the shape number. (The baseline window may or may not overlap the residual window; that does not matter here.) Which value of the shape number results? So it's 78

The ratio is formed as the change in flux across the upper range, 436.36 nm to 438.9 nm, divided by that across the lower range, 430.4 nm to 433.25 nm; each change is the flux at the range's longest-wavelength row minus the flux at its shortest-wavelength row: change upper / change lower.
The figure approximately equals -1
